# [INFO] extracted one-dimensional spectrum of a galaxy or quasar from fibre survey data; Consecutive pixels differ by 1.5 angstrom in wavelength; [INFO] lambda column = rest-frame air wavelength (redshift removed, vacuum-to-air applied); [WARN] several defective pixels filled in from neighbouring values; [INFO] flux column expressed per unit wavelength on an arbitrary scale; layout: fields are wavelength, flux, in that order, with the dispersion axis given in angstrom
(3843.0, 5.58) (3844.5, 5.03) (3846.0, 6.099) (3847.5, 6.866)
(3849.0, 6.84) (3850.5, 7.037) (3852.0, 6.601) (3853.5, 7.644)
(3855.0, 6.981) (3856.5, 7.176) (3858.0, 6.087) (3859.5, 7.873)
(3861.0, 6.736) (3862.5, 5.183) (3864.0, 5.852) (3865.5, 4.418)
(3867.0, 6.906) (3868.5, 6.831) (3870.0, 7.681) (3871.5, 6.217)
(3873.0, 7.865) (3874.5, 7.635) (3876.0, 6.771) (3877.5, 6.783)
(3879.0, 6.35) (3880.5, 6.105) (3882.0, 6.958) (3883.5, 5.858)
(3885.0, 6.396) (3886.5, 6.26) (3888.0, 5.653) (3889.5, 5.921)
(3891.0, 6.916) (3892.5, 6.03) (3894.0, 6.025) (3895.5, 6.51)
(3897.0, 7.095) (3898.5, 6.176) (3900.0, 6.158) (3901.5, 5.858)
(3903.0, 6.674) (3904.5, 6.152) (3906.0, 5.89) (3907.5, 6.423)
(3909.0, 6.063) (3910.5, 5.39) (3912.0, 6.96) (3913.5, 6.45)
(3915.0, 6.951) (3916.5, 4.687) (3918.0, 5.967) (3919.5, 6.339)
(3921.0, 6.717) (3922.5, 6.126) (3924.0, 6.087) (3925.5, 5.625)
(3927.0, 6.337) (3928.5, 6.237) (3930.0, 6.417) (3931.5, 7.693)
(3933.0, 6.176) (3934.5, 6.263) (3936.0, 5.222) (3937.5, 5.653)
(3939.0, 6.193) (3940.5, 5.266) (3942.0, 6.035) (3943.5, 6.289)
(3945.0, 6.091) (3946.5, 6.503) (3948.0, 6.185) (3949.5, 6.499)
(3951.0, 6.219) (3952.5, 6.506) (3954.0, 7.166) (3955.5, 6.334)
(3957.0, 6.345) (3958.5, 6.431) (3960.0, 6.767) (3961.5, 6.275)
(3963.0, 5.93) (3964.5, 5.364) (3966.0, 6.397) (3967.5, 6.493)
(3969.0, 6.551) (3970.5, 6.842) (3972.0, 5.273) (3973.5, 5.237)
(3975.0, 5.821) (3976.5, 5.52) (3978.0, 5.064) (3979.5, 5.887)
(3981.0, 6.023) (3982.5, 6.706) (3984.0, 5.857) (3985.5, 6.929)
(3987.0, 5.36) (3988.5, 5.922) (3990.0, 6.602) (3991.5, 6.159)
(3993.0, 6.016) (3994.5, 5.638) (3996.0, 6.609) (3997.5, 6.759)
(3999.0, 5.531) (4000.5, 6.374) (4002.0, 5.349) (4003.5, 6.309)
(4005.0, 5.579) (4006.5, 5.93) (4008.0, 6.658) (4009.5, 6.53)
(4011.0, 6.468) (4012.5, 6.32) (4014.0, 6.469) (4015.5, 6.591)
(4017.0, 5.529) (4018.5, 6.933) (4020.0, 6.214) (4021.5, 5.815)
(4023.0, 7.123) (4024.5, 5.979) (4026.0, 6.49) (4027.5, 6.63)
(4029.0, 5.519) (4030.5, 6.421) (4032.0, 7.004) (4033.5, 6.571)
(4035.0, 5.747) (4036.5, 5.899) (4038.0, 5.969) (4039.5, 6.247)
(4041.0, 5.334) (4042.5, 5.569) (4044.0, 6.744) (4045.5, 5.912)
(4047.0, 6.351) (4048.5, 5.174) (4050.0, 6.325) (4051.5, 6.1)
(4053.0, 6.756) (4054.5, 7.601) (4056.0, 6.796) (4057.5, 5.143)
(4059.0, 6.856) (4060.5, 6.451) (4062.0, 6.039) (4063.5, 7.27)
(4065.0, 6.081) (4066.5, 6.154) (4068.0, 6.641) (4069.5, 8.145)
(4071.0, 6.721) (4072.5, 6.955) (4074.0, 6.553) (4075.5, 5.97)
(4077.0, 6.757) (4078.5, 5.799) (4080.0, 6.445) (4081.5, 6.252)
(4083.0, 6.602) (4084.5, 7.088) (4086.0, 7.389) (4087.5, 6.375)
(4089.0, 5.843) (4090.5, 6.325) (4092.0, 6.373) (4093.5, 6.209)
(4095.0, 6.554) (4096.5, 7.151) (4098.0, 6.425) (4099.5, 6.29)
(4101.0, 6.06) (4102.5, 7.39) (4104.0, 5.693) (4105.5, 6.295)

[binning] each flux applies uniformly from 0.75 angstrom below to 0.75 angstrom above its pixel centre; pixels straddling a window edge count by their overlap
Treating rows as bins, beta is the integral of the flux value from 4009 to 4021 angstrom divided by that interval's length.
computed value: 6.37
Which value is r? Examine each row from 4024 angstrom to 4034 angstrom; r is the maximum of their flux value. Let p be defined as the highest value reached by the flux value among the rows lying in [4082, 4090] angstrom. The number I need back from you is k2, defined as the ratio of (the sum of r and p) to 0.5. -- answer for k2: 28.8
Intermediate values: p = 7.389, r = 7.004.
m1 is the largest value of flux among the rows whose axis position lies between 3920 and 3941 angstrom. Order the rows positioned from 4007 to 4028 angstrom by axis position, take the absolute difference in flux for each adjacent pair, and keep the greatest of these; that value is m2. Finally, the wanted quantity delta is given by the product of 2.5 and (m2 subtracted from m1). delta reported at 15.7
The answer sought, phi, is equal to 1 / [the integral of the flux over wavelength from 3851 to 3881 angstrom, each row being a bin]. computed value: 0.005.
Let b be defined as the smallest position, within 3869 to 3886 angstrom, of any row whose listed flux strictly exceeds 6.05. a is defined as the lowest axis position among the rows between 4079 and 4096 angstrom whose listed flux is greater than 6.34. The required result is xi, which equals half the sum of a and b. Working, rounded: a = 4080.0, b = 3870.0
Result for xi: 3975.0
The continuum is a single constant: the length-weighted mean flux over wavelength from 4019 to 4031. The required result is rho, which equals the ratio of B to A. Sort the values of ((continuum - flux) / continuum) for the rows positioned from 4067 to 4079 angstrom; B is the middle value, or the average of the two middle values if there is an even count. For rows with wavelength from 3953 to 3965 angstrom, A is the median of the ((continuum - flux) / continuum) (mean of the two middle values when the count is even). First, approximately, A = -0.009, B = -0.063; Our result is 7.2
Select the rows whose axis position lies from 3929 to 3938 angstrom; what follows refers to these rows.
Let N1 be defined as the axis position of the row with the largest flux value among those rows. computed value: 3931.5 angstrom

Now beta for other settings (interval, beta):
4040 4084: 6.40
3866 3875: 7.10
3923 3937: 6.22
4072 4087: 6.57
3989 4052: 6.18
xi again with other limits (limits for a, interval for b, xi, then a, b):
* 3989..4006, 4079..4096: 4035.0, 3990.0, 4080.0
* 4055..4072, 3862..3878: 3961.5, 4056.0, 3867.0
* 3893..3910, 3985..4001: 3940.5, 3895.5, 3985.5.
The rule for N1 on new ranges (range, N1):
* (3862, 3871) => 3870.0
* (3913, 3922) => 3915.0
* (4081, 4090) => 4086.0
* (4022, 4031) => 4023.0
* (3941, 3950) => 3946.5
